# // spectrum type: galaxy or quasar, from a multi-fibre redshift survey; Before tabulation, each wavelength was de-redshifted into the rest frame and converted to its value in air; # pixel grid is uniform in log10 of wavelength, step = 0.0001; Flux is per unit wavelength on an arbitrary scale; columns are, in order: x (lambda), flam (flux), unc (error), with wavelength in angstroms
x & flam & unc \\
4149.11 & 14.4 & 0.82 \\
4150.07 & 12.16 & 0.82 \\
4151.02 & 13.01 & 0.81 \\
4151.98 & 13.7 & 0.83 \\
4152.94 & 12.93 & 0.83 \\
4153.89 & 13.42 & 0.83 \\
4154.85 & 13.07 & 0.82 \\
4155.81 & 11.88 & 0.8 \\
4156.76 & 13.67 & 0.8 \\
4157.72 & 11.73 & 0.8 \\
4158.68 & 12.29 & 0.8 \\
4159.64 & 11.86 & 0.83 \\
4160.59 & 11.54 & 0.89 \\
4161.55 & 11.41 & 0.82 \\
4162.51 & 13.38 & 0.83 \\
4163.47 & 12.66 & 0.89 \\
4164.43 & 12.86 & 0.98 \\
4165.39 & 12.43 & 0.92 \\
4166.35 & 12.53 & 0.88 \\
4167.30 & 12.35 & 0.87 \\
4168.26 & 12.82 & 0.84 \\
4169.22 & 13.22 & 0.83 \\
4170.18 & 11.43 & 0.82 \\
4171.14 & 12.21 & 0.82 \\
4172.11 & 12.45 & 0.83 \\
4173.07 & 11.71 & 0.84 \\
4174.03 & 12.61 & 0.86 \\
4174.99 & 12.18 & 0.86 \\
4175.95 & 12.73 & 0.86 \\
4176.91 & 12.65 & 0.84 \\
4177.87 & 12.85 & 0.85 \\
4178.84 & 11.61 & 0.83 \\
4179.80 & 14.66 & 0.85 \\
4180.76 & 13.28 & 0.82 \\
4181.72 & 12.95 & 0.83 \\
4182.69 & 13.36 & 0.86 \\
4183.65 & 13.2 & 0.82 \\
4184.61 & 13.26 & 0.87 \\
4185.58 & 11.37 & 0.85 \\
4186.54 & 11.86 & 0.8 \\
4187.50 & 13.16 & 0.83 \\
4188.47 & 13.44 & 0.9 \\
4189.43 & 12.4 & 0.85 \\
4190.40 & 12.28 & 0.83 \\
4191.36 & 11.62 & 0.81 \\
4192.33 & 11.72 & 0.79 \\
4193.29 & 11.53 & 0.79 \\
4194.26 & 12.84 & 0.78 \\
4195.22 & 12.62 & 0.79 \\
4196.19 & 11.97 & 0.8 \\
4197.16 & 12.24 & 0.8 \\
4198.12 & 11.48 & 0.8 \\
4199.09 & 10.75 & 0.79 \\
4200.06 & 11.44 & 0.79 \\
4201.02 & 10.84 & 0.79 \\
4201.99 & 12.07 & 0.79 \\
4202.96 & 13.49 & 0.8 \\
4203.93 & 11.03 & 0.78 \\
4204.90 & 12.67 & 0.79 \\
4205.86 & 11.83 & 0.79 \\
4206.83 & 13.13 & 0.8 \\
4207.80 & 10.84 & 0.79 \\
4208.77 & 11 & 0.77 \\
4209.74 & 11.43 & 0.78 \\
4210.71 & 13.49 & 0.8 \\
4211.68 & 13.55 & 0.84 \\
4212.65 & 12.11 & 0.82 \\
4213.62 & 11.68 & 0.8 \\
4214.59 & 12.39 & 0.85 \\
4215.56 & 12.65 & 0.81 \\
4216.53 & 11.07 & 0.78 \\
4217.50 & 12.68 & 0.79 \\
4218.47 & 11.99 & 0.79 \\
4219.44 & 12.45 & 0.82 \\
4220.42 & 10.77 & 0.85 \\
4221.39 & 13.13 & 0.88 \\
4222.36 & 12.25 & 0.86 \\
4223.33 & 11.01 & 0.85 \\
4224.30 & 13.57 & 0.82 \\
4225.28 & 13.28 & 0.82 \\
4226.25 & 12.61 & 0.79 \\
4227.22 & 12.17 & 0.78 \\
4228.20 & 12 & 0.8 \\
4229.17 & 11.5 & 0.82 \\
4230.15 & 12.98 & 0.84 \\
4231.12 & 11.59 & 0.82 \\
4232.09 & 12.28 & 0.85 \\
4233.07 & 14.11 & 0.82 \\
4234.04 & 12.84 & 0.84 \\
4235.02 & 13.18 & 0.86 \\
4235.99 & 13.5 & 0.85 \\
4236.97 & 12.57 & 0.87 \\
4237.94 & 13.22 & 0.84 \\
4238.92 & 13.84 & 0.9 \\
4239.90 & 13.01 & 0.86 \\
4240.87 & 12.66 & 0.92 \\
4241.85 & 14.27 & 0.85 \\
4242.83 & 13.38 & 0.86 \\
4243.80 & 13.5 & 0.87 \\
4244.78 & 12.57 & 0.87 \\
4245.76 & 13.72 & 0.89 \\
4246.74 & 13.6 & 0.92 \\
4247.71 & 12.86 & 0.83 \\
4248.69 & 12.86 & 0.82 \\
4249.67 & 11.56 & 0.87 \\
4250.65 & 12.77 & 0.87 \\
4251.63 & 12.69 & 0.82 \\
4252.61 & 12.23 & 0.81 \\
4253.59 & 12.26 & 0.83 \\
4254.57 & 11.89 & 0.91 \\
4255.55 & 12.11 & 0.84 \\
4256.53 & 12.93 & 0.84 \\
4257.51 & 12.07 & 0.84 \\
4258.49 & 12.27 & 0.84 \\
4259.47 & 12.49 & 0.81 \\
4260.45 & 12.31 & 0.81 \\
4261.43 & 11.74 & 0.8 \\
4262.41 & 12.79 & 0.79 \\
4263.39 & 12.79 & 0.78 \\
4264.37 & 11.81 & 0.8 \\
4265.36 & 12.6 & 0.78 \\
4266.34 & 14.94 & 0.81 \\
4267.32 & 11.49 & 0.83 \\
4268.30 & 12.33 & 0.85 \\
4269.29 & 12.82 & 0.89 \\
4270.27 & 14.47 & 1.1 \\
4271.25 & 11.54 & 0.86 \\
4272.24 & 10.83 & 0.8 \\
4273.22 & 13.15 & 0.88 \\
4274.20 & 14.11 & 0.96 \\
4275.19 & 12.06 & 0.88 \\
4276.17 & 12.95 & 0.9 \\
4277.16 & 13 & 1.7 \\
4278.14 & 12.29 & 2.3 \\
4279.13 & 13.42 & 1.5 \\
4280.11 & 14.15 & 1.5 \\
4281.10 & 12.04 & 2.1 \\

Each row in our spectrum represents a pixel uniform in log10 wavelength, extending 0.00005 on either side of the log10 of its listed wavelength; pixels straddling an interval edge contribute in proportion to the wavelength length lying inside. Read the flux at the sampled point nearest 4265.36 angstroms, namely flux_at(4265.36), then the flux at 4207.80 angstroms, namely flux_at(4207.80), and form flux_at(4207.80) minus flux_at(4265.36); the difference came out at -1.8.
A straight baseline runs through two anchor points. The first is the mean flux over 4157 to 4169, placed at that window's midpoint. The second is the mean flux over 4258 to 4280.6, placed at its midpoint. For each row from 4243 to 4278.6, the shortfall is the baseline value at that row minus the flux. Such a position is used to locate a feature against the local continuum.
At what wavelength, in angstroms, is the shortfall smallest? 4266.34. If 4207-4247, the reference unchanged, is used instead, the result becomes 4241.85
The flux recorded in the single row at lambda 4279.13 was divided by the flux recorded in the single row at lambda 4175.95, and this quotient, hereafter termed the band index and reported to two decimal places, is 1.05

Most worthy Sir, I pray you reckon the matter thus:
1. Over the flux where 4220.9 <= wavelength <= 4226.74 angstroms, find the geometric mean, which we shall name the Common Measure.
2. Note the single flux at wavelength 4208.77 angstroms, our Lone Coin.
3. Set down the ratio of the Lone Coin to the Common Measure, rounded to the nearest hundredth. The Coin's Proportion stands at 0.87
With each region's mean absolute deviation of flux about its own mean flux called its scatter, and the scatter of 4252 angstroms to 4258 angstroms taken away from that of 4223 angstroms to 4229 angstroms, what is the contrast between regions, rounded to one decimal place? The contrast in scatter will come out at 0.5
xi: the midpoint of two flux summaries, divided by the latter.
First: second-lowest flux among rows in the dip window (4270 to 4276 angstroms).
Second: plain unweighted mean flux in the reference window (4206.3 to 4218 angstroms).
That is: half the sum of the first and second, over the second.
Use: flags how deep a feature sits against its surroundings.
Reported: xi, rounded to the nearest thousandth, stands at 0.974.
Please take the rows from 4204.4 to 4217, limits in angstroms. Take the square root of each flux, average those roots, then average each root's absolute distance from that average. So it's 0.111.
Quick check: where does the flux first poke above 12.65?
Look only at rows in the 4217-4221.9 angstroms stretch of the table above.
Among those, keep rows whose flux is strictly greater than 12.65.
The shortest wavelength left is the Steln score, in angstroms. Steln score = 4217.50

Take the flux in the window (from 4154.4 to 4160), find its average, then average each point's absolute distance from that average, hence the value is 0.64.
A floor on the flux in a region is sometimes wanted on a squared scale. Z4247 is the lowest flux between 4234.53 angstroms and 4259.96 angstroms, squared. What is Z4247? 134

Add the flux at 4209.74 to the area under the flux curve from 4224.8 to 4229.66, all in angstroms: 71.3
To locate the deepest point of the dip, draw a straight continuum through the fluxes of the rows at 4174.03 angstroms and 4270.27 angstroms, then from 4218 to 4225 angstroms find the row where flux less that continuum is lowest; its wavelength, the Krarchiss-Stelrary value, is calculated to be 4220.42 angstroms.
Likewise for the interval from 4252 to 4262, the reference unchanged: 4261.43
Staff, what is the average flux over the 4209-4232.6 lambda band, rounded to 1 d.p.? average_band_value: 12.3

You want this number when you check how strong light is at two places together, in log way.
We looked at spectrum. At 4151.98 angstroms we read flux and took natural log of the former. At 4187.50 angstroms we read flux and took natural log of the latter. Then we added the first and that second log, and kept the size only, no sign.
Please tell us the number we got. 5.19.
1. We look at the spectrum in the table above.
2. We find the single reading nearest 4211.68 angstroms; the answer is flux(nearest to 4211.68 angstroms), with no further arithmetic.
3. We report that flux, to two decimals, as 13.55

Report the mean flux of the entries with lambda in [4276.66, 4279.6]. 12.9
